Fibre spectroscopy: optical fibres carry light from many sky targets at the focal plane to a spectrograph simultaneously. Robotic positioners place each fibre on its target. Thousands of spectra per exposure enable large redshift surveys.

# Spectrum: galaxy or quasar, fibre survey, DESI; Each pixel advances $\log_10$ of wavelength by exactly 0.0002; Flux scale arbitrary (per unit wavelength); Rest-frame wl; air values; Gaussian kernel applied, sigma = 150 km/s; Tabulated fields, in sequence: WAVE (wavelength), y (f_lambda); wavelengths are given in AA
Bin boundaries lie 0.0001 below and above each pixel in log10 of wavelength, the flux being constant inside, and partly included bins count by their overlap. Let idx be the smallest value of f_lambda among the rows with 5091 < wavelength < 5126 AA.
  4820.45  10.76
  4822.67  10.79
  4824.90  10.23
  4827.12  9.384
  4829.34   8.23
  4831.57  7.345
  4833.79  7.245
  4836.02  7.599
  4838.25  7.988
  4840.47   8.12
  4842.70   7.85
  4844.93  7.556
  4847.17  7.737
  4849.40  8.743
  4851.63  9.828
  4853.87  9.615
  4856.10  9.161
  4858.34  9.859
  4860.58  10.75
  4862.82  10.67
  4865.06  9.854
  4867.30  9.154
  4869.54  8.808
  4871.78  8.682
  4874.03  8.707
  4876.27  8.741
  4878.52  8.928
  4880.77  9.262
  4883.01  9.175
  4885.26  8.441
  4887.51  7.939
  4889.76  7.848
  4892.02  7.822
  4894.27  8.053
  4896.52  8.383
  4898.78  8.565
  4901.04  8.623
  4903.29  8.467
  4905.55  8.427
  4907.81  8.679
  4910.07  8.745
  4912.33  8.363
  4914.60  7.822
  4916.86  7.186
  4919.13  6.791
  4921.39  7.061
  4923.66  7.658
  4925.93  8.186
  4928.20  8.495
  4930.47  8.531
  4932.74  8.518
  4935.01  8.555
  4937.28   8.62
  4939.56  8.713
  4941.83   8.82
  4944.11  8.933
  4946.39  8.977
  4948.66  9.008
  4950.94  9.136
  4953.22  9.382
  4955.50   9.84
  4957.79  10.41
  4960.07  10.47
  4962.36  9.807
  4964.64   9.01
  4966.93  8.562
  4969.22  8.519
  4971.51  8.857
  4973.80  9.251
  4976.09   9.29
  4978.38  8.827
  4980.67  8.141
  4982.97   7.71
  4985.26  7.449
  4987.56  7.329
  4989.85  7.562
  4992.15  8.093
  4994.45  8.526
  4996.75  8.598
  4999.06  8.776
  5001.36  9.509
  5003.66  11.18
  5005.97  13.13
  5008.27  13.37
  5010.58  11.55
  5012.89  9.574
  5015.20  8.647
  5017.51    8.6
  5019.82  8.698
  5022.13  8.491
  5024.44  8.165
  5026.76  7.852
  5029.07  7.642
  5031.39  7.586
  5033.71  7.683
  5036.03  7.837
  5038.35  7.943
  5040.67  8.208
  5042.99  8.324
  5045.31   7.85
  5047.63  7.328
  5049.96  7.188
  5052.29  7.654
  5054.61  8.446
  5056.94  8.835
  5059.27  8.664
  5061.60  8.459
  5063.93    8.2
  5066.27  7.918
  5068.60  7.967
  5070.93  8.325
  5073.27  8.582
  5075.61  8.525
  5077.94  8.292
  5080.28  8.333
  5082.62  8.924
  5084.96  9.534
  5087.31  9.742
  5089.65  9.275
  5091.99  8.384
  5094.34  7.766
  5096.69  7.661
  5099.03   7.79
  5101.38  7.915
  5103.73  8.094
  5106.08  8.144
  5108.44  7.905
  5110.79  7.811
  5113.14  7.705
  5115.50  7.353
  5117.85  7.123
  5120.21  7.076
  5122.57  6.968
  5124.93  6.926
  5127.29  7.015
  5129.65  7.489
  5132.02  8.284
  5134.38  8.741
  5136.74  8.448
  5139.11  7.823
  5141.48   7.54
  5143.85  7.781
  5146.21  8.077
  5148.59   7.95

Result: 6.926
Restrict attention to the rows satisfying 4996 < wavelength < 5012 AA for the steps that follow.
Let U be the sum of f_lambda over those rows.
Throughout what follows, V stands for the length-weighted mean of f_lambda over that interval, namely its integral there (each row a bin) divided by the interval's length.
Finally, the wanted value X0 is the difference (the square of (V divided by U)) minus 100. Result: -100.0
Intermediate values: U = 76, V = 10.9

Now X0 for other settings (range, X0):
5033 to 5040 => -99.9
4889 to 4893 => -99.8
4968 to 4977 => -99.9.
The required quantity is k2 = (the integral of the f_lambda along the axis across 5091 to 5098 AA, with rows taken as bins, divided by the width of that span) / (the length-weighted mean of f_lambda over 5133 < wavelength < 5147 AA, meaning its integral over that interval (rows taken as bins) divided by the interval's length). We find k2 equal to 0.98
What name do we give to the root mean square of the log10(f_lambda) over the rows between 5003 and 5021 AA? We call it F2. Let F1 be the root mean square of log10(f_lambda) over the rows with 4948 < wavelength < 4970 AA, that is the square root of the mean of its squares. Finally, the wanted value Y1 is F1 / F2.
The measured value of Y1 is 0.95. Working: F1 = 0.973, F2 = 1.02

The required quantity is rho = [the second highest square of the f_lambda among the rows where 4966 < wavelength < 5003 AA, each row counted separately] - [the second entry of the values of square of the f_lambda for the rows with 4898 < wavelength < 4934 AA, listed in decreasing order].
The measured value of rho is 11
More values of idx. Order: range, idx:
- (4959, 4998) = 7.329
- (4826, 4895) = 7.245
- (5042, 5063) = 7.188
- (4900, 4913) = 8.363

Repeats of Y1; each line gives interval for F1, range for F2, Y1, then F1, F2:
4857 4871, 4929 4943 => 1.06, 0.993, 0.94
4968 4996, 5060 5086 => 0.99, 0.918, 0.93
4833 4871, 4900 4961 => 1.01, 0.945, 0.93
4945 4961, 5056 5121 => 1.07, 0.982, 0.91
